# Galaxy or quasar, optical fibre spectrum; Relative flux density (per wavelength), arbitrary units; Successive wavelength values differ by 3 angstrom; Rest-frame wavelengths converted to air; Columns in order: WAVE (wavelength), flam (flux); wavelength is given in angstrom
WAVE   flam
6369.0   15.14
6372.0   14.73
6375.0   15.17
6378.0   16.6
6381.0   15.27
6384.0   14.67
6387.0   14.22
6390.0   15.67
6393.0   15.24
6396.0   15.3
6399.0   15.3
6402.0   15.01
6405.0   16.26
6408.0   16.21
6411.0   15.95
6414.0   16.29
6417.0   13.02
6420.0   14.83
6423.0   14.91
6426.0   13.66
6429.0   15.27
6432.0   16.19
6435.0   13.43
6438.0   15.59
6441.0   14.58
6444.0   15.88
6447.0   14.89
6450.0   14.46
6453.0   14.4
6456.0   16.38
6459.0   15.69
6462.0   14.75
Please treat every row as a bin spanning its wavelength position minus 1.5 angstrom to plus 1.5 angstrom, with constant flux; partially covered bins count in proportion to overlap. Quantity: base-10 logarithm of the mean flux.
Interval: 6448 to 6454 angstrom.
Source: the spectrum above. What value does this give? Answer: 1.16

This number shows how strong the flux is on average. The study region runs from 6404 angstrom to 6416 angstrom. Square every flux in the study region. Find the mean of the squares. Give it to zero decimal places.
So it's 262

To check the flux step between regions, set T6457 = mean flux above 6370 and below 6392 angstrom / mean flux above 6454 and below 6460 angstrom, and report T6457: 0.95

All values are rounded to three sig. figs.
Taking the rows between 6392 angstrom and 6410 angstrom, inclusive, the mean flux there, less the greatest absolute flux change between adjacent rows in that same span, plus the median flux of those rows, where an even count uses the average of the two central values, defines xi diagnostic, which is 29.6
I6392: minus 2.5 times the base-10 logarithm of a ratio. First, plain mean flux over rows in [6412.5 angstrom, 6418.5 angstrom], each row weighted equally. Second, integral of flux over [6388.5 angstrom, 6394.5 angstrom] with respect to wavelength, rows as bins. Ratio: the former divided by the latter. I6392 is 2.00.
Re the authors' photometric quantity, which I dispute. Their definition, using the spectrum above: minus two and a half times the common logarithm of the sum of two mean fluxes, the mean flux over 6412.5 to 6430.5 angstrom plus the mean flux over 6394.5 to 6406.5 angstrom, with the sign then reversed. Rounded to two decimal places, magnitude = 3.70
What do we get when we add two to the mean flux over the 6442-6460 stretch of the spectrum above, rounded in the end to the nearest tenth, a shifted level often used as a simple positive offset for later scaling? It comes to 17.3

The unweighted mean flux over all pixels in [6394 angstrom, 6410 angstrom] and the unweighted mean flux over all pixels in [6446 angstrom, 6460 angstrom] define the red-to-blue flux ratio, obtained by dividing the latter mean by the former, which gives 0.97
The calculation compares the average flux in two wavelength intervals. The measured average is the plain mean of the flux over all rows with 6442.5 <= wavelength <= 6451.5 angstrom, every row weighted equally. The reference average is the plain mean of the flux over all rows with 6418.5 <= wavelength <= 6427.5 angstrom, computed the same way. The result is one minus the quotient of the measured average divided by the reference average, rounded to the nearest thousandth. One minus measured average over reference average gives -0.042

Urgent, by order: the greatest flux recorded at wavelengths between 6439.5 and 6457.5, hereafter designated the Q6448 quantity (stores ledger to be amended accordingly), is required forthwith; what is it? 16.38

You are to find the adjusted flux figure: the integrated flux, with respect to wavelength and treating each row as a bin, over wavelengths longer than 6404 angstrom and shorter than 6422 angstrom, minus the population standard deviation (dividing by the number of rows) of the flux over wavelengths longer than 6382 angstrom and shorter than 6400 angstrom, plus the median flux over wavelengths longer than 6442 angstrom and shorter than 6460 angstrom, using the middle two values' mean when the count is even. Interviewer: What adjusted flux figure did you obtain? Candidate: 292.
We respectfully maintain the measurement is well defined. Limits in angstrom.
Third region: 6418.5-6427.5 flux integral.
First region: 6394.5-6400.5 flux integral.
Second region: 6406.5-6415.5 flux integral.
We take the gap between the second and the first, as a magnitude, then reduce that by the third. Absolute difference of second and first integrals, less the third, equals -77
